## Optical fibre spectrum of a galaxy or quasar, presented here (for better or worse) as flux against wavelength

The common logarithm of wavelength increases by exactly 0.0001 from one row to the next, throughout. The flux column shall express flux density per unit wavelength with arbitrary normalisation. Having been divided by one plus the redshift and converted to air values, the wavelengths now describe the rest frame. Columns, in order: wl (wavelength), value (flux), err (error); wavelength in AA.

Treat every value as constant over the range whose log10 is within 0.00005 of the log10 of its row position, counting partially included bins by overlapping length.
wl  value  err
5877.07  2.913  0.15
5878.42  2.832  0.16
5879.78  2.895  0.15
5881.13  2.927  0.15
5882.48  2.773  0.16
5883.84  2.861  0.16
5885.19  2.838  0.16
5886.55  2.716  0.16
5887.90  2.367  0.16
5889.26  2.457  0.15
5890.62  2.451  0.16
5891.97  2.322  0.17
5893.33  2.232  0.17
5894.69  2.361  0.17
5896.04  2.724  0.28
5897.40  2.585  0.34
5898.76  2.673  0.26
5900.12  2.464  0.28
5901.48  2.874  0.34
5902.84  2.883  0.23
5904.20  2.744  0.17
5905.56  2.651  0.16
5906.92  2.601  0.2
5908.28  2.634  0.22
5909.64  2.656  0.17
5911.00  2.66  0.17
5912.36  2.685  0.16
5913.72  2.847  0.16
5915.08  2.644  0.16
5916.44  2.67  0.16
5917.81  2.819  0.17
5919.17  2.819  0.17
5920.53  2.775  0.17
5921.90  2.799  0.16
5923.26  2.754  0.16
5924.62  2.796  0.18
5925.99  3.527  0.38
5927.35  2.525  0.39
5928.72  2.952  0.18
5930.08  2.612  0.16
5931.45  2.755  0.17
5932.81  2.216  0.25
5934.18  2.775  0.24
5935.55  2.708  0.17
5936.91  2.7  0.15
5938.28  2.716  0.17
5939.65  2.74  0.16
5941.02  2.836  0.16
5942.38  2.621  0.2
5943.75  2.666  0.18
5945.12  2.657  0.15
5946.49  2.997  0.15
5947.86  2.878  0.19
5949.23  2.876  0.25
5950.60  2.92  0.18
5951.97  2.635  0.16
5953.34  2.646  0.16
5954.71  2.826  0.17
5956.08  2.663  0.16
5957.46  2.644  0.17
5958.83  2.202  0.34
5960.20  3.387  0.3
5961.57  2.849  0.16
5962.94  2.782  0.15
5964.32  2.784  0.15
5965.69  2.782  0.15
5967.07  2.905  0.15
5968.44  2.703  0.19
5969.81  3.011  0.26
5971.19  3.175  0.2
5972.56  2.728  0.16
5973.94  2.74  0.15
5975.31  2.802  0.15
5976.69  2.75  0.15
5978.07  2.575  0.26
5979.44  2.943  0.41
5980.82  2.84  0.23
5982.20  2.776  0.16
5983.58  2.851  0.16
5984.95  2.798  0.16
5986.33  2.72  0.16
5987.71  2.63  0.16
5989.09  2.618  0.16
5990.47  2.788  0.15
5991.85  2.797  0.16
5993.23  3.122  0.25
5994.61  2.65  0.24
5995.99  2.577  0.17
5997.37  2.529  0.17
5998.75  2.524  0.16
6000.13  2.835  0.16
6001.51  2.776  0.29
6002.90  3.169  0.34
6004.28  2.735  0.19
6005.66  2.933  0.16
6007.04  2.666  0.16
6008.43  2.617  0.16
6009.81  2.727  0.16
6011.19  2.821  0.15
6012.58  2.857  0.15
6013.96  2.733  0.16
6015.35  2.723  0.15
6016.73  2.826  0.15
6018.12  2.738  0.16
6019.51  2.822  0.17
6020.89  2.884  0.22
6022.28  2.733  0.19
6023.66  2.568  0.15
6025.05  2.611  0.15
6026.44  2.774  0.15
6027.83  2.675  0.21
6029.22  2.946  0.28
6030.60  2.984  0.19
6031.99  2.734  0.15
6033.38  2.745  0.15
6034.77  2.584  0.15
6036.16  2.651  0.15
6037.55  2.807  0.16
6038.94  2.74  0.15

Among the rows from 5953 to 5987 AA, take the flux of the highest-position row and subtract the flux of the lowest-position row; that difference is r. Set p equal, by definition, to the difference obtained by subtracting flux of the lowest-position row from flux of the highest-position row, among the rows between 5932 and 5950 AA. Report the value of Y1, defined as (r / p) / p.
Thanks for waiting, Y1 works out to 0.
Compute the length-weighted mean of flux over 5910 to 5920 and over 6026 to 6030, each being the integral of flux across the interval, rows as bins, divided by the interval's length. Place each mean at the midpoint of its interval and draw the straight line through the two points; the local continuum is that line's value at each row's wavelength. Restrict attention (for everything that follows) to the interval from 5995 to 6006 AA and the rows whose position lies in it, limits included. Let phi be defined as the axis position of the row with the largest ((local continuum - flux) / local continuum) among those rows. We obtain 5998.75 AA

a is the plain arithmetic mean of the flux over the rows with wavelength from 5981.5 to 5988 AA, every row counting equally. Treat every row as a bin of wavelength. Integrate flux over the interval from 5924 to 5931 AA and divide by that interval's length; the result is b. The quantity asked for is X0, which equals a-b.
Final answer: -0.12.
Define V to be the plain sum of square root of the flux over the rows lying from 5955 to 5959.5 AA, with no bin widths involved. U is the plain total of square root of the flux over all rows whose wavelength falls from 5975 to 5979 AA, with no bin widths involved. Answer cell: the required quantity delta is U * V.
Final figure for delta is 23.4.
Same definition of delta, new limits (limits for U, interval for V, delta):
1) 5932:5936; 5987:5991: 23.6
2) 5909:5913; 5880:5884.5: 24.8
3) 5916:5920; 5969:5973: 25.8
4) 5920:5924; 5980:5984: 25.2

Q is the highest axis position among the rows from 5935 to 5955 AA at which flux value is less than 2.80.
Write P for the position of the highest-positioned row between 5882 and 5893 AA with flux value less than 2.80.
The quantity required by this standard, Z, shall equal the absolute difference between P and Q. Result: 61.4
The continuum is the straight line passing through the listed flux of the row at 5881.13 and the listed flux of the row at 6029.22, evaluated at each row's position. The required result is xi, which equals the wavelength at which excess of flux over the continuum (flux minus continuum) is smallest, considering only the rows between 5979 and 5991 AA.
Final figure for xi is 5989.09 AA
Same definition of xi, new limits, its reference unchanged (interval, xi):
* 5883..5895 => 5893.33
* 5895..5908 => 5900.12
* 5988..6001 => 5998.75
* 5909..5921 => 5915.08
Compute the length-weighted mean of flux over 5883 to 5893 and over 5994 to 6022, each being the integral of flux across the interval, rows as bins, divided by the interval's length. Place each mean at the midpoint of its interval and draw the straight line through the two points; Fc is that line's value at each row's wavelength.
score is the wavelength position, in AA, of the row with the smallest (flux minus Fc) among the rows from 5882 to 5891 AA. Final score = 5887.90 AA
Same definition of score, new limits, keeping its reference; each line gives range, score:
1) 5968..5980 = 5978.07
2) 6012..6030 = 6023.66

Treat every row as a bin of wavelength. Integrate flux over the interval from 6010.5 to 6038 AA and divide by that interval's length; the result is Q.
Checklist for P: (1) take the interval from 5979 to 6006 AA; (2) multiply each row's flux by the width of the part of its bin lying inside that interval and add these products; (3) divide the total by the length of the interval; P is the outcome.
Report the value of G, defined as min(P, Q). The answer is 2.76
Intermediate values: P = 2.78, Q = 2.76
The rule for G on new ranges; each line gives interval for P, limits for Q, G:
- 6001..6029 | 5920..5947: 2.75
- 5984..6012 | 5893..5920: 2.67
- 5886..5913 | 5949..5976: 2.59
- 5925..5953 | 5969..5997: 2.76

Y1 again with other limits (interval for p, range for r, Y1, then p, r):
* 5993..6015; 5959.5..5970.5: -2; -0.4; -0.4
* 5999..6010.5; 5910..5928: -12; -0.1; -0.1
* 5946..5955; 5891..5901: 5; -0.2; 0.1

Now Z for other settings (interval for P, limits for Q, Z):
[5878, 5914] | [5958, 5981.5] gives 65.7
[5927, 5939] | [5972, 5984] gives 43.9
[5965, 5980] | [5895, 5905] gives 73.9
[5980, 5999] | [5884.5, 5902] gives 98.6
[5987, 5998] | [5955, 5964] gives 34.4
